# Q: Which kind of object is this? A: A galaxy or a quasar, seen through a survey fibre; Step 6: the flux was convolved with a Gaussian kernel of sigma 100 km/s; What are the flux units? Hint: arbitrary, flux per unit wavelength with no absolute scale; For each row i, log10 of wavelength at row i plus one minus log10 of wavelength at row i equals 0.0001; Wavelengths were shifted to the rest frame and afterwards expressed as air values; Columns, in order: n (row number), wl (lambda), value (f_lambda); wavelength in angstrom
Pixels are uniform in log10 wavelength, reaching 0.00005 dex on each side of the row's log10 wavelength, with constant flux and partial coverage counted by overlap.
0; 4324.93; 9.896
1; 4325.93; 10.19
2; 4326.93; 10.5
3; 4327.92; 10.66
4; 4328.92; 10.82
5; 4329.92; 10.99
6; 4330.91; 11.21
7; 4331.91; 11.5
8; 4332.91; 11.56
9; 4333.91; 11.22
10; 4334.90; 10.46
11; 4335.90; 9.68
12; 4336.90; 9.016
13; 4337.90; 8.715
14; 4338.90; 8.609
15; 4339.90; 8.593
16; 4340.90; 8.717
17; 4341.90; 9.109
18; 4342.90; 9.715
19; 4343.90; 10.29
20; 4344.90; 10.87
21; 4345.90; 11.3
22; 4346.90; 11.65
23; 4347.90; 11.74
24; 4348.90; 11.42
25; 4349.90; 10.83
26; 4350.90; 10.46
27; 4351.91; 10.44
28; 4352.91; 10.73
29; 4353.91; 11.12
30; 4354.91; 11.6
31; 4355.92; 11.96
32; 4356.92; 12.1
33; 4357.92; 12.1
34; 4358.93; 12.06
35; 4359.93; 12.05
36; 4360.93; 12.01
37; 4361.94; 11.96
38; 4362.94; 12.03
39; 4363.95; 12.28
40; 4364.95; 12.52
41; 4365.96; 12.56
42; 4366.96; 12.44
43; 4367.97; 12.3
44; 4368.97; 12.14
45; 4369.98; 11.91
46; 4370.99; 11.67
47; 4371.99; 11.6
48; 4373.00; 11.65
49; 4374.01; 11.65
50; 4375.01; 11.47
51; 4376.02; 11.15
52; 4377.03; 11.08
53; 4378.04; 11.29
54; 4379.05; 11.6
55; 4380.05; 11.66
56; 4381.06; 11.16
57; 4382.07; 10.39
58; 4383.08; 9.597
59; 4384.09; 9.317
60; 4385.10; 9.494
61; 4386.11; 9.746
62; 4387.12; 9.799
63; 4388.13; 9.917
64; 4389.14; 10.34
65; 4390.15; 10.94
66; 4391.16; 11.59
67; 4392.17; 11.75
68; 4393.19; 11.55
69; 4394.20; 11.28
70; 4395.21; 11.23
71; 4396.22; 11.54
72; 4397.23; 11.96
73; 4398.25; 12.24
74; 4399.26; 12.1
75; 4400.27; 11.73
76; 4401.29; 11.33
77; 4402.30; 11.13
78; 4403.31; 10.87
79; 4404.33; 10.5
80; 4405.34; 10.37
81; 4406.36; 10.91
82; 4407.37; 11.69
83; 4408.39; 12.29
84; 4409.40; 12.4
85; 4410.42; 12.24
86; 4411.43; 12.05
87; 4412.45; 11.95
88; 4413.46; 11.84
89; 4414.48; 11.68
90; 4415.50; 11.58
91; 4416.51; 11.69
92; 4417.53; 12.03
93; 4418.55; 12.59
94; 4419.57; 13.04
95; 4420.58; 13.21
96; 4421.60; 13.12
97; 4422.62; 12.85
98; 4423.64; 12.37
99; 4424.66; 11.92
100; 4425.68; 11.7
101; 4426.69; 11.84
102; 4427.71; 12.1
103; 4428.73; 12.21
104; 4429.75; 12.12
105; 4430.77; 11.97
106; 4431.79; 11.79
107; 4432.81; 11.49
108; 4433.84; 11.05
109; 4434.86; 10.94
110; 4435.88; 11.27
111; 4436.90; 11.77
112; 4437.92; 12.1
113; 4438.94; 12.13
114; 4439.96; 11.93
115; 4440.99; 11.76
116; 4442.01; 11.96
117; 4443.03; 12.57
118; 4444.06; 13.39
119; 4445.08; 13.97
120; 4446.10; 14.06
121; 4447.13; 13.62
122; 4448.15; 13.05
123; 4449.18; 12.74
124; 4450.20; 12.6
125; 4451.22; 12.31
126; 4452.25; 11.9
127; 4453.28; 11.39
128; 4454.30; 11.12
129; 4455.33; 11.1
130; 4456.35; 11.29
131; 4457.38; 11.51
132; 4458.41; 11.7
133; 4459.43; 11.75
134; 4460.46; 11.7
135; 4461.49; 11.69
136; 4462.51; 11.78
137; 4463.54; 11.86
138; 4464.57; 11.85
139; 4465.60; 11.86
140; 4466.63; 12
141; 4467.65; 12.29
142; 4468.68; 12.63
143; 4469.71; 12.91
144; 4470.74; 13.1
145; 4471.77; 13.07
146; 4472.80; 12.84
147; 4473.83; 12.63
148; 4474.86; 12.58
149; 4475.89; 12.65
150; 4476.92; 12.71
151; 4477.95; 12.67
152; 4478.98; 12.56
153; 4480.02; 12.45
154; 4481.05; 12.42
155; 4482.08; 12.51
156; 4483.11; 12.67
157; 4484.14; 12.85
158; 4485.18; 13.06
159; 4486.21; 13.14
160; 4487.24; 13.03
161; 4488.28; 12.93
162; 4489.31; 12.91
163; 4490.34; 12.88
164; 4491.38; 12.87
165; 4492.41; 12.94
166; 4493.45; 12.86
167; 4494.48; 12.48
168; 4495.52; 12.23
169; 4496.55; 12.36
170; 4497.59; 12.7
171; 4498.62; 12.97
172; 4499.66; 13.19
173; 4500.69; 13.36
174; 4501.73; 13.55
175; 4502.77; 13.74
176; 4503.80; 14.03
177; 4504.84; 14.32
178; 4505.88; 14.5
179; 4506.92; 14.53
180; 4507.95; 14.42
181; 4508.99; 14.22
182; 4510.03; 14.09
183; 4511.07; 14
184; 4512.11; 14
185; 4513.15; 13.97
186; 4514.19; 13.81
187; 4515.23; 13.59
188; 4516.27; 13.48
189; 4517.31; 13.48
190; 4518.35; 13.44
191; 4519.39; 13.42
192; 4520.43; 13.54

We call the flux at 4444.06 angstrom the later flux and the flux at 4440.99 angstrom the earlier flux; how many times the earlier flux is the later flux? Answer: 1.14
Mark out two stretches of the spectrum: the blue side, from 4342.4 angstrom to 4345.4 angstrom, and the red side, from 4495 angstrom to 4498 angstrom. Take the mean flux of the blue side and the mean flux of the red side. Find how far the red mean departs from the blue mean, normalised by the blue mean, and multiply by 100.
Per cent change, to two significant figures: 21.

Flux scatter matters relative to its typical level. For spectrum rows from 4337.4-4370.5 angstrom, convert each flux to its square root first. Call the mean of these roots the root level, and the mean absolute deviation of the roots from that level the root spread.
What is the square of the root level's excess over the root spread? 10.1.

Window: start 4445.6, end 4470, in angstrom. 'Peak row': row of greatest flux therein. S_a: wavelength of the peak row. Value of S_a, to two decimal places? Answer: 4446.10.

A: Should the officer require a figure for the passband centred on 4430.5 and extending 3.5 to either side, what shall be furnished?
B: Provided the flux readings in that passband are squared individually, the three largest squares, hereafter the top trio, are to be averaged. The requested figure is 147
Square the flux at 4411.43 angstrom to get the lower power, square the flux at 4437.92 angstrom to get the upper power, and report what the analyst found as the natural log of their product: 10.0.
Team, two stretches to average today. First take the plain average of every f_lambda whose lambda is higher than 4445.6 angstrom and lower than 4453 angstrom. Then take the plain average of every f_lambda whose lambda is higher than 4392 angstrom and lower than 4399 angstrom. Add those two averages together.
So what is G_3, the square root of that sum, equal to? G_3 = 4.95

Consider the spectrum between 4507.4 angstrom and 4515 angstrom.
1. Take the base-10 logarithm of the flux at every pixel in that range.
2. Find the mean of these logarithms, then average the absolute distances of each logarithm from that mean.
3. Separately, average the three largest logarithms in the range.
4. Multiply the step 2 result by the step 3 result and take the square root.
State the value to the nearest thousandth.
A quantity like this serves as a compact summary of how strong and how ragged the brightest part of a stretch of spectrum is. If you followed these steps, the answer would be 0.072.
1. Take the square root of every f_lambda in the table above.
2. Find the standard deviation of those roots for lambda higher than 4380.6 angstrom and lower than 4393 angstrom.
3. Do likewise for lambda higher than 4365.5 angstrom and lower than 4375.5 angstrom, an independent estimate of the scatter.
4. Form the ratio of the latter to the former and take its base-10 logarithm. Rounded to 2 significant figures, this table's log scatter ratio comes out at -0.36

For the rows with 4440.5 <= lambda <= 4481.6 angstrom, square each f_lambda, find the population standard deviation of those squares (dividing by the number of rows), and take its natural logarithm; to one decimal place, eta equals 2.9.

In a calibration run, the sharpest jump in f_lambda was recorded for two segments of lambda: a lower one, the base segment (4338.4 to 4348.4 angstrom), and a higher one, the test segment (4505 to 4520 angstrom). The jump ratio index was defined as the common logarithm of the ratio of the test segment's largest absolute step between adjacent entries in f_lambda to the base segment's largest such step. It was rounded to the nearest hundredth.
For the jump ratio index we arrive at -0.44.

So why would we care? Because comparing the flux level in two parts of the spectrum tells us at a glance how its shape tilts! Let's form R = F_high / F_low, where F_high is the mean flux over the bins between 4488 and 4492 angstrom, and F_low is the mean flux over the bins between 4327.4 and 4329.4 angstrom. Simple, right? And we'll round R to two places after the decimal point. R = 1.20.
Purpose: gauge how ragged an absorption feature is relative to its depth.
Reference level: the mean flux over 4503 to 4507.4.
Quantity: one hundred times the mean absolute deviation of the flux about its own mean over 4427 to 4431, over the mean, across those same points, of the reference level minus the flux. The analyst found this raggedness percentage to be 2.9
